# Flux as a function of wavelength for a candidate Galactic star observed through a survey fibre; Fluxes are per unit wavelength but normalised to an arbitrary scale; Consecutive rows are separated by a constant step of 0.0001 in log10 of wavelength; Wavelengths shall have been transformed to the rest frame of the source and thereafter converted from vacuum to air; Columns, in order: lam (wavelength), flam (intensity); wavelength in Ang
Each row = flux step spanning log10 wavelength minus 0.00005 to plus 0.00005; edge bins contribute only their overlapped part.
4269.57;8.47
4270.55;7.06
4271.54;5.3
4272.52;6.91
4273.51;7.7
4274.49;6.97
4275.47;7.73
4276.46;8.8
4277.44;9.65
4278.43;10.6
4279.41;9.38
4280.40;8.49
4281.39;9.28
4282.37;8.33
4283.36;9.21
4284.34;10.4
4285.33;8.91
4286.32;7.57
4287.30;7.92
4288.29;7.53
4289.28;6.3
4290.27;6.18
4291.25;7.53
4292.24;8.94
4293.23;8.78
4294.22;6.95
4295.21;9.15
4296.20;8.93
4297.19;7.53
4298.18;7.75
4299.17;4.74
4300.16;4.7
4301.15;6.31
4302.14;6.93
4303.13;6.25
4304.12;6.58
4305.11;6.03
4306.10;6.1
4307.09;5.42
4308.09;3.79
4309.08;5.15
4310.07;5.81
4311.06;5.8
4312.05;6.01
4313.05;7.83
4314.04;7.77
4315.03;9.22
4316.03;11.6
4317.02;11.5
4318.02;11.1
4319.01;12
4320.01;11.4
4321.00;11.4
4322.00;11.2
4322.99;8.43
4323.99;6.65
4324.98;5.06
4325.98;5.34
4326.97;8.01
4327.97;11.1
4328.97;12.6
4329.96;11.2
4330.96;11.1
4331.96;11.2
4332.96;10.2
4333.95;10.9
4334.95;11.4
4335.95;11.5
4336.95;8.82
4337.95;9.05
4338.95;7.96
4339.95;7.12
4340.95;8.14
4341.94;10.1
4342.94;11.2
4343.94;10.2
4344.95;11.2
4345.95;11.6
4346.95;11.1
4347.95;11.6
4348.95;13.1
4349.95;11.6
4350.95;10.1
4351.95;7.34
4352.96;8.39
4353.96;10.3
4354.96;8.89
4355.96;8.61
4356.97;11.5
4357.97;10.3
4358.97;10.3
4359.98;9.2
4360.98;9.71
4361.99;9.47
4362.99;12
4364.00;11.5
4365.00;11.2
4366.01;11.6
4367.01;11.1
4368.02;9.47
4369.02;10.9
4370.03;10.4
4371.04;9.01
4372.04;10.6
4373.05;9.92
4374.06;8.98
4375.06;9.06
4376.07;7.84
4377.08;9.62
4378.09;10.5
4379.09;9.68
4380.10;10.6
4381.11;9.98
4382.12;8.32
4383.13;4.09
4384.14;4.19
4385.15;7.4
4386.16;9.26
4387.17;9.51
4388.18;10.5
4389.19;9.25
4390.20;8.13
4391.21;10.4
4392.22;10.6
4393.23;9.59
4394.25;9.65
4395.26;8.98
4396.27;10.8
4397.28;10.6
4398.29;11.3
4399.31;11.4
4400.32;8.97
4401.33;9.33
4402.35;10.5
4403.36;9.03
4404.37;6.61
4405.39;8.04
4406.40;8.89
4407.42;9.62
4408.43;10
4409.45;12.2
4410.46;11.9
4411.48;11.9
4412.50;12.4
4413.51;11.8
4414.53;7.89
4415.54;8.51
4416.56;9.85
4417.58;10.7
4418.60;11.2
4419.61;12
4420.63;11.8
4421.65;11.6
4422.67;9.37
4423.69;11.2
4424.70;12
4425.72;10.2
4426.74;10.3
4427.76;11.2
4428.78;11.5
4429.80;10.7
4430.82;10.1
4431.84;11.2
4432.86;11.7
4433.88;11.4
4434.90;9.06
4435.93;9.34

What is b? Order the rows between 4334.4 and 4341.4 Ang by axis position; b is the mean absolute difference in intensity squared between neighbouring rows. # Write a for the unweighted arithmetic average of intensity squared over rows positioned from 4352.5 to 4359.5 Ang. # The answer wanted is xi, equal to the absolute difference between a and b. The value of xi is 78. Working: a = 96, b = 17.9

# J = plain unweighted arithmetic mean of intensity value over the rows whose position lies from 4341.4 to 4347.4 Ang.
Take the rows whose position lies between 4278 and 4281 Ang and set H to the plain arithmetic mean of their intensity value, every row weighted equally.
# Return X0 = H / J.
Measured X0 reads 0.9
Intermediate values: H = 9.5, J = 10.9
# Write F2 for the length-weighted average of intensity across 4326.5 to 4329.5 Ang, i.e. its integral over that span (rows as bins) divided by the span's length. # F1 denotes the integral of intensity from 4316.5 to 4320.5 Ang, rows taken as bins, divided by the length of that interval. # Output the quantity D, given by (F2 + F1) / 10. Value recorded 2.2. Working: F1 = 11.5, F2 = 10.6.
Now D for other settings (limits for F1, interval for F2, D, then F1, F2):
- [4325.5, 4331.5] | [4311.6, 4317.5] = 1.9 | 9.9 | 9.0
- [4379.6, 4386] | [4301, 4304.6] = 1.4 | 7.5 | 6.5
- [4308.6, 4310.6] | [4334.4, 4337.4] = 1.6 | 5.5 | 10.6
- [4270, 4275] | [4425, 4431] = 1.8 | 6.8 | 10.7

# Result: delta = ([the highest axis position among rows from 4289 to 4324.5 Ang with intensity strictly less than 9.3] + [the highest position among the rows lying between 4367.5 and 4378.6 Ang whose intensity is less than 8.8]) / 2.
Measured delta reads 4350.0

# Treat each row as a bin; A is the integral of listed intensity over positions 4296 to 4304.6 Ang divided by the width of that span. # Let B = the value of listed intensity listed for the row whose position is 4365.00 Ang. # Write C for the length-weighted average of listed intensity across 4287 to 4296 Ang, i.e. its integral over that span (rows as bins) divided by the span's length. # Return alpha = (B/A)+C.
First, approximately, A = 7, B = 11.2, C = 8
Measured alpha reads 9.4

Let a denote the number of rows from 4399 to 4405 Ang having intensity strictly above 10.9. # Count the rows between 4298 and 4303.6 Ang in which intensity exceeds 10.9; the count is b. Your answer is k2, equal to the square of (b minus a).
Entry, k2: 1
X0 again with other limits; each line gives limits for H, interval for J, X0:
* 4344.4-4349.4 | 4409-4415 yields 1.0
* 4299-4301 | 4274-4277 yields 0.6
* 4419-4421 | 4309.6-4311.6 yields 2.0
